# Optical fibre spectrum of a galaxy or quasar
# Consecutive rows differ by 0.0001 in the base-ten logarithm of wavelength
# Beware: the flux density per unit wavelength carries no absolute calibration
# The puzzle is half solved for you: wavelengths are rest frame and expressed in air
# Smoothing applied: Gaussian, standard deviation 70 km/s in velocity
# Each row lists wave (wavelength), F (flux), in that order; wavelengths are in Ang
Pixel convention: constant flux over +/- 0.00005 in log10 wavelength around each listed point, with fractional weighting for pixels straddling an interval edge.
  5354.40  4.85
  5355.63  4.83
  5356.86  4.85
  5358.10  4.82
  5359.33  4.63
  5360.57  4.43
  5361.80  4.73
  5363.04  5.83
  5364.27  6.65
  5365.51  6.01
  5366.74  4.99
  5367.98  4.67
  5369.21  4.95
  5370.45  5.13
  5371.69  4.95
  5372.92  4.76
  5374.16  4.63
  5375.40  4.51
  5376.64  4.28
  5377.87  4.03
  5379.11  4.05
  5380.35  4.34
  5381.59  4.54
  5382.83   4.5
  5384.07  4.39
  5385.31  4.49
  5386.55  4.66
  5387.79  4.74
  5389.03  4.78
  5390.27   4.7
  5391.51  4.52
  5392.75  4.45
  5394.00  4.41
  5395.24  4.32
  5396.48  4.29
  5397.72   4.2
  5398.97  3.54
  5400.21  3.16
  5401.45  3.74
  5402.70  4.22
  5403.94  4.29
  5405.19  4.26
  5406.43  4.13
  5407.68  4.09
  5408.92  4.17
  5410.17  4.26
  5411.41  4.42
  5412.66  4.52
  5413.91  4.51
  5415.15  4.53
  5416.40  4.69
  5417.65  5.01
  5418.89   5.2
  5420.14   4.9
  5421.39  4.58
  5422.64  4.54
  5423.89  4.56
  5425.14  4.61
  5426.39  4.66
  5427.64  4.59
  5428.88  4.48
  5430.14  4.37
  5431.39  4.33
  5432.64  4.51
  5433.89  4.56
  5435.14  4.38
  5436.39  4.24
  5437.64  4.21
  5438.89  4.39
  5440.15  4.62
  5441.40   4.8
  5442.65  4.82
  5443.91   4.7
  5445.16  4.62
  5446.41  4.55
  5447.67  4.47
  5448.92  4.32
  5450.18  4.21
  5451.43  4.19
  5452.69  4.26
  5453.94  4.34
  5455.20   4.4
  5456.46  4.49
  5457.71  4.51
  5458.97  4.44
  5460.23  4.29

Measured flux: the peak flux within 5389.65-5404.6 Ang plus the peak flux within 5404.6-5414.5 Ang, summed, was 9.2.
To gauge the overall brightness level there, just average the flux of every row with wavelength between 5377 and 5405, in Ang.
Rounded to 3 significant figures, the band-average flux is 4.29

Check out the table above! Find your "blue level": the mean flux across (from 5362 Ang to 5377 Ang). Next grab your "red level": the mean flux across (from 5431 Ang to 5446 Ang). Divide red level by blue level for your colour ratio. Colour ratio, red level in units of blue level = 0.88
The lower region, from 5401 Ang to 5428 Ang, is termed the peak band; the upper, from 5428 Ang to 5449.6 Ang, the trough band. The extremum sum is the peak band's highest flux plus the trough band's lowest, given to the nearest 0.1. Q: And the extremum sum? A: 9.4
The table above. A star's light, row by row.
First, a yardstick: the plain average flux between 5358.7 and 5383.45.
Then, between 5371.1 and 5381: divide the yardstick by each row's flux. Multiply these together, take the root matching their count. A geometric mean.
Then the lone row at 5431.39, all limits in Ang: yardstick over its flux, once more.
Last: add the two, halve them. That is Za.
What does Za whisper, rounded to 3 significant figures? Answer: 1.10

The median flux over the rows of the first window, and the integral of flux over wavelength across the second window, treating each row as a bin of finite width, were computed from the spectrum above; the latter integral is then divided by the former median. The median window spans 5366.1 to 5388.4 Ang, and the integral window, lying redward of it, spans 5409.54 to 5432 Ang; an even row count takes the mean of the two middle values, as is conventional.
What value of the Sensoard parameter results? 22.5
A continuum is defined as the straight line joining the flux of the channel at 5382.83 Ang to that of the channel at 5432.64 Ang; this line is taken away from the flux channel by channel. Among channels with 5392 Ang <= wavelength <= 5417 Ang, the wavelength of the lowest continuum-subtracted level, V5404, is 5400.21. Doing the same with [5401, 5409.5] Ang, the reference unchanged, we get 5401.45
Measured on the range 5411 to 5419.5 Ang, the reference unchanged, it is 5411.41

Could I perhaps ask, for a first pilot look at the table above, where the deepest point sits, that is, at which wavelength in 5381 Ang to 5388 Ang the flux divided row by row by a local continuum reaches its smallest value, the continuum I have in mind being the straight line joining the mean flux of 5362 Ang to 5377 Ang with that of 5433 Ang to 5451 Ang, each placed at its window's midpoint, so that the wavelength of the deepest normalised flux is 5384.07 Ang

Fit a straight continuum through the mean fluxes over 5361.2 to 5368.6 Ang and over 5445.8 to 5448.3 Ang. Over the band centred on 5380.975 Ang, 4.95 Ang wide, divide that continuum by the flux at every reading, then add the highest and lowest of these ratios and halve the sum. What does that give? 1.24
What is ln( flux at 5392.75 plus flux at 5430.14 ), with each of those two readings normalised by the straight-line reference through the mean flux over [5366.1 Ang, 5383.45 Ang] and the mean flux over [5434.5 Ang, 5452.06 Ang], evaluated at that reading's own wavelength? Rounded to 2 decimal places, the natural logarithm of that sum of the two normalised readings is 0.67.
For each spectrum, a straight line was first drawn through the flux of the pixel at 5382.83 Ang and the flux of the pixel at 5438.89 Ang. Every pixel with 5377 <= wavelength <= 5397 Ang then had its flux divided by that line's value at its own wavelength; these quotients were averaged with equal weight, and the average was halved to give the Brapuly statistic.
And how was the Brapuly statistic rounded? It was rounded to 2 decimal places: 0.50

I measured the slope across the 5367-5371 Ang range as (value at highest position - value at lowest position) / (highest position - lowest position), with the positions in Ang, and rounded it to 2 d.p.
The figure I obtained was 0.19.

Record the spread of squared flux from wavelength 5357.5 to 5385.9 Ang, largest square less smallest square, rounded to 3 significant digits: 28.0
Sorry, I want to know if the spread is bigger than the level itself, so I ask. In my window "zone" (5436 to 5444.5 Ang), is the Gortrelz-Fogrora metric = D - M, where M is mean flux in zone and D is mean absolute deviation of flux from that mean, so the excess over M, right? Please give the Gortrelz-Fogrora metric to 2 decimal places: -4.32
